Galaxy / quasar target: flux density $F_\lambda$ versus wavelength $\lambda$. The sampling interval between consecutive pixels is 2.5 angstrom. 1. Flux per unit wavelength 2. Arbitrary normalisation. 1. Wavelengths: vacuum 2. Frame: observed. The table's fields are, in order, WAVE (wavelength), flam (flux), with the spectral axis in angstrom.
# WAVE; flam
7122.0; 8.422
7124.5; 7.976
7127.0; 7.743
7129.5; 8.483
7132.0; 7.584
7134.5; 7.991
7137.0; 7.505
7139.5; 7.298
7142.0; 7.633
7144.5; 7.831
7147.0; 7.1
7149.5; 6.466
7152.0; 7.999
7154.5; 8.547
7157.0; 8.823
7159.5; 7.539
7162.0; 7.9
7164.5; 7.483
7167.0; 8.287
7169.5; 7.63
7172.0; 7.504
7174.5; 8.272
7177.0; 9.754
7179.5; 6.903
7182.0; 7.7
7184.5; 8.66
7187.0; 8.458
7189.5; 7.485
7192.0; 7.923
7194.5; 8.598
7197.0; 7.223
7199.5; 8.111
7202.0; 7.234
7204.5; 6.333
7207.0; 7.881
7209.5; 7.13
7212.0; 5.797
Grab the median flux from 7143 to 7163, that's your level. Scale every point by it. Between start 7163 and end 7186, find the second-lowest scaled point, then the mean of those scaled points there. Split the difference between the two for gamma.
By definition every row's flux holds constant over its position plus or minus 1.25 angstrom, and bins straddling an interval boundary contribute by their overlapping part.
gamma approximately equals 0.986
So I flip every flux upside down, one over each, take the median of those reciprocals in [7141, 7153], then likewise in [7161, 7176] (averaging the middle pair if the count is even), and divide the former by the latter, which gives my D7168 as 1.02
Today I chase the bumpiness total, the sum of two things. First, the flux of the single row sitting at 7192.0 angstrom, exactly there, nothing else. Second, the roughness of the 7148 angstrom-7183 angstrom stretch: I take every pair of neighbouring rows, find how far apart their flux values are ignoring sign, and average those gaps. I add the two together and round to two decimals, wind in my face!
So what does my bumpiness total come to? 8.84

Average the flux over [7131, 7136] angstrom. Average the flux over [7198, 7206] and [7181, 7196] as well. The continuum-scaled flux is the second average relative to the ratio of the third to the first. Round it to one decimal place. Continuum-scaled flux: 6.9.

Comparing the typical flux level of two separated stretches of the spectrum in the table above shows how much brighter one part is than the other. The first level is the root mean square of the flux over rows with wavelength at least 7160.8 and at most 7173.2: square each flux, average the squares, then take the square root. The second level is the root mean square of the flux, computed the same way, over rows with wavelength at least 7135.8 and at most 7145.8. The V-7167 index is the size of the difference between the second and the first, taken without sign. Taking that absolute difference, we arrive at 0.20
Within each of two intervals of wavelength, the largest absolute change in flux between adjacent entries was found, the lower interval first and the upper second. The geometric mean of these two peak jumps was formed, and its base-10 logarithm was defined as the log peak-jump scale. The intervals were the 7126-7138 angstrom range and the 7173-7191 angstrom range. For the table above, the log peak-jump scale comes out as 0.20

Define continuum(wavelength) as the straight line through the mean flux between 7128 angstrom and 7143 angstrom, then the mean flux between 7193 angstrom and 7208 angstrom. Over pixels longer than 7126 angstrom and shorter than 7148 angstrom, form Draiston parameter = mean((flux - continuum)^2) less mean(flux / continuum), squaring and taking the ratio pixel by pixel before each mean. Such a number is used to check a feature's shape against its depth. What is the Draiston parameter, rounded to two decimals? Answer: -0.85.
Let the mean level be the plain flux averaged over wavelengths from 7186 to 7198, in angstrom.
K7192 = 7.9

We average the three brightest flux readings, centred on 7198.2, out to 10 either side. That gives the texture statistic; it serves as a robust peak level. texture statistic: 8.2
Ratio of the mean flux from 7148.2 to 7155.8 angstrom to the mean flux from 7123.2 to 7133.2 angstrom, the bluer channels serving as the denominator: 0.97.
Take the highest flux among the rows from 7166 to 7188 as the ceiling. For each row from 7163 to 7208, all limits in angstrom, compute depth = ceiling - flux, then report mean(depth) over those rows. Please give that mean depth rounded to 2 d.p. 1.90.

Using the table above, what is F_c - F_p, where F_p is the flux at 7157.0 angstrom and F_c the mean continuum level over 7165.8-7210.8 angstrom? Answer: -1.0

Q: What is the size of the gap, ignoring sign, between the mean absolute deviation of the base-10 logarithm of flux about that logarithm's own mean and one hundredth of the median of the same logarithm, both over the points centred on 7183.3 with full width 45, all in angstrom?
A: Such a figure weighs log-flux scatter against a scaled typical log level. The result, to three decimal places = 0.023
